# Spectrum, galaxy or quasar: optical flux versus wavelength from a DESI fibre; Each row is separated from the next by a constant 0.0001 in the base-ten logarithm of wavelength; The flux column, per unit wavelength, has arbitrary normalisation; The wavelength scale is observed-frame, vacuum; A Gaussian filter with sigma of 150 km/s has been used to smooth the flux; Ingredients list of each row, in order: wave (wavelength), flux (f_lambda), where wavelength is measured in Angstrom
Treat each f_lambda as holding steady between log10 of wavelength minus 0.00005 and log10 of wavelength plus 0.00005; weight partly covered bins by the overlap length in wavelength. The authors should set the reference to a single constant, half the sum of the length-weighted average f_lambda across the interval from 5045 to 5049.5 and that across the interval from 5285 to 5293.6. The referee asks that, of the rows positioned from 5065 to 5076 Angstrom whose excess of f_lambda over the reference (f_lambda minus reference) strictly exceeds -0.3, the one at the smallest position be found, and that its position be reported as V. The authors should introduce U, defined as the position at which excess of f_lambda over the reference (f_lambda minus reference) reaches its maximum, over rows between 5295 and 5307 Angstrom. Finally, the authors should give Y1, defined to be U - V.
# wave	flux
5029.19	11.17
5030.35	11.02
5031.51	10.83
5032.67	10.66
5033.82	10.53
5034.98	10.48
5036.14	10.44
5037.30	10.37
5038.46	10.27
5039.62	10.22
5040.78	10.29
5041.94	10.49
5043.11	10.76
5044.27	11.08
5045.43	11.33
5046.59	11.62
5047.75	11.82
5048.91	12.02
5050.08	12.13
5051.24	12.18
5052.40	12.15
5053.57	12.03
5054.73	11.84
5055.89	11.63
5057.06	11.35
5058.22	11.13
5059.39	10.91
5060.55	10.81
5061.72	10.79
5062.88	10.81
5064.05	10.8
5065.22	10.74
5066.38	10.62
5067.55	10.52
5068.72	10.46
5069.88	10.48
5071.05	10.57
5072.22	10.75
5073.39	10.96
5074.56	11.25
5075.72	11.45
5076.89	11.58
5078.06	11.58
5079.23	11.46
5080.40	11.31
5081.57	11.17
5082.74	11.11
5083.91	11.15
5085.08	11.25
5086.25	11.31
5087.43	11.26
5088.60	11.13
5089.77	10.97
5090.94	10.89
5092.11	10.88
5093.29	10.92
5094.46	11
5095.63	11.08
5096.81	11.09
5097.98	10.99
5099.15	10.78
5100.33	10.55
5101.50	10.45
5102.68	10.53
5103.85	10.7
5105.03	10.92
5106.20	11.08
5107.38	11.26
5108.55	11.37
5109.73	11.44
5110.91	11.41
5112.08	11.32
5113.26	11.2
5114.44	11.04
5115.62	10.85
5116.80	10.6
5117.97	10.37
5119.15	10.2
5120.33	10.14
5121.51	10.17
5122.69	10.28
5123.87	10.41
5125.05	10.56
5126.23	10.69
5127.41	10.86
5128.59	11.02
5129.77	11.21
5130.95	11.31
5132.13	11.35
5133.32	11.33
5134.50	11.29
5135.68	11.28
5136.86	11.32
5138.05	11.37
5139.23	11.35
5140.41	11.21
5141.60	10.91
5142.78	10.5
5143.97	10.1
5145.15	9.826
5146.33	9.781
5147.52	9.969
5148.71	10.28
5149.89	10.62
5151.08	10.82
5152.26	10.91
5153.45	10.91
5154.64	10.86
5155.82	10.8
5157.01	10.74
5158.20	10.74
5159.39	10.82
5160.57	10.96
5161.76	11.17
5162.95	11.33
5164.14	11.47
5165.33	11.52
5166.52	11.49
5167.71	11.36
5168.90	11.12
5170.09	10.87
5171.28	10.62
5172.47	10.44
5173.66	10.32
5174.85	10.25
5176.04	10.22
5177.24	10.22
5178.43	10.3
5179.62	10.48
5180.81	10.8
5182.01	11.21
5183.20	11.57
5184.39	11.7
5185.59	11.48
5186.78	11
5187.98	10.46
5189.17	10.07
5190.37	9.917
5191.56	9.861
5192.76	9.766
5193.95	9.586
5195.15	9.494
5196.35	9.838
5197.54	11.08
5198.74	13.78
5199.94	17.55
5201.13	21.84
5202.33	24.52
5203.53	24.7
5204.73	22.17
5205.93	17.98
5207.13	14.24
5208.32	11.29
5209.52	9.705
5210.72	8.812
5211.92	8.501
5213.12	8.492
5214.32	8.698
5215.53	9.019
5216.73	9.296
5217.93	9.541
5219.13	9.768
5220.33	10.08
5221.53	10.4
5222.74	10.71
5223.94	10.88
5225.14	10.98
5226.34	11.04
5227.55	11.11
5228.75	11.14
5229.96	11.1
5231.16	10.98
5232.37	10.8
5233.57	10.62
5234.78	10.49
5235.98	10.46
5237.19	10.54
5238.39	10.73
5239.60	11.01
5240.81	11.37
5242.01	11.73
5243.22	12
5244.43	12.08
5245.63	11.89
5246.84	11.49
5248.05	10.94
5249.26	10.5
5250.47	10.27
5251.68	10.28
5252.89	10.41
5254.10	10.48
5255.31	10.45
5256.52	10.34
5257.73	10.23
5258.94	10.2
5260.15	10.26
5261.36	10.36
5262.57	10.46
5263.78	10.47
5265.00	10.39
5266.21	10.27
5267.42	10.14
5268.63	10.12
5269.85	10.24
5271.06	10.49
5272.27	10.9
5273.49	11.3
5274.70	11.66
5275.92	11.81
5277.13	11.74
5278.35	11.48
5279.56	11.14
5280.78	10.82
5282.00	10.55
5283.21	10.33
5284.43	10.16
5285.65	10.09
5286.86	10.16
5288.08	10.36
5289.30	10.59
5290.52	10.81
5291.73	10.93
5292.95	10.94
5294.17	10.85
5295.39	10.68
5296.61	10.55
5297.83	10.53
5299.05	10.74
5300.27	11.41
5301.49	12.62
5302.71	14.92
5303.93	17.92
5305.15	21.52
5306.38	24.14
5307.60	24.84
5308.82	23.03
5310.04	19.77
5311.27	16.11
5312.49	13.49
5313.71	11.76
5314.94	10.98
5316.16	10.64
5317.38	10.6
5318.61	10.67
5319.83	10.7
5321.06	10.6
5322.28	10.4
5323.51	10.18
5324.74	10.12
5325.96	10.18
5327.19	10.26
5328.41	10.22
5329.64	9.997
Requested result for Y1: 233.0 Angstrom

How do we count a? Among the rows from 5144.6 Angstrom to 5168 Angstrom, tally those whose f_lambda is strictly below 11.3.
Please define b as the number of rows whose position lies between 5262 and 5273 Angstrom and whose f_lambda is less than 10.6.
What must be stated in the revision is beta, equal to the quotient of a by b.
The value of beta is 2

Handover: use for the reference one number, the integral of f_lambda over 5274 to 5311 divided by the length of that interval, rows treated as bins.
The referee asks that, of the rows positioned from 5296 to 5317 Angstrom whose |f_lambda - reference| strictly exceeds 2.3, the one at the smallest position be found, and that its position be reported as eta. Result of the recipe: 5296.61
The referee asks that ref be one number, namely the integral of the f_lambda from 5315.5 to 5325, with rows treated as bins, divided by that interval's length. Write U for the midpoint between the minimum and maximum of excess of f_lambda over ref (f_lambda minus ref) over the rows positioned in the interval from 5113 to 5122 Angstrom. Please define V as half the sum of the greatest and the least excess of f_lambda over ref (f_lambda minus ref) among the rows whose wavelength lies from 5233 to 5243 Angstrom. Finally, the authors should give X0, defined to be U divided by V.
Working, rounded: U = 0.2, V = 0.6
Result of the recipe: 0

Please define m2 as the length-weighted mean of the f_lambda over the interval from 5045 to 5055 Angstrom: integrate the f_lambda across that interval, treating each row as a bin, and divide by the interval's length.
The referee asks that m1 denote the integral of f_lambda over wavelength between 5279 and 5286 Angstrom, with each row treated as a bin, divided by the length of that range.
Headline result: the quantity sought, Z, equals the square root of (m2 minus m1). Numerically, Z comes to 1.18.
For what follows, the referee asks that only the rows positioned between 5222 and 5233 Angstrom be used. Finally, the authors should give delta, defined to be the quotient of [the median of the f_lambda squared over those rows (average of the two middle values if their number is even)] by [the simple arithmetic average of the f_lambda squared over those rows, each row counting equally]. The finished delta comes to 1.00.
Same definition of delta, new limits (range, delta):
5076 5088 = 0.99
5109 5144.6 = 1.02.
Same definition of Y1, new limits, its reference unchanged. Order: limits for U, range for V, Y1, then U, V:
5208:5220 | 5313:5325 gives -105.4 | 5208.32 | 5313.71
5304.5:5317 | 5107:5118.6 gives 200.2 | 5307.60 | 5107.38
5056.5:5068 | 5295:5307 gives -243.2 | 5057.06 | 5300.27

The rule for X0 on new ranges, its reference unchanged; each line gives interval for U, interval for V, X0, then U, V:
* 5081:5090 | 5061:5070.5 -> 5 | 0.6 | 0.1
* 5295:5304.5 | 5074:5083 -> 4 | 3.7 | 0.8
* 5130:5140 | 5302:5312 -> 0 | 0.8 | 9.4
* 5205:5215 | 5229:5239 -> 10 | 2.7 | 0.3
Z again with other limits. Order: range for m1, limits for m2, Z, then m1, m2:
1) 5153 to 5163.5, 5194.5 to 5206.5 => 2.52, 10.9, 17.3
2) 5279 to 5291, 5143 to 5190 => 0.51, 10.5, 10.8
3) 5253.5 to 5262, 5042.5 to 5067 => 1.01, 10.3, 11.4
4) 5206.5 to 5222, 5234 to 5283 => 0.98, 9.8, 10.8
